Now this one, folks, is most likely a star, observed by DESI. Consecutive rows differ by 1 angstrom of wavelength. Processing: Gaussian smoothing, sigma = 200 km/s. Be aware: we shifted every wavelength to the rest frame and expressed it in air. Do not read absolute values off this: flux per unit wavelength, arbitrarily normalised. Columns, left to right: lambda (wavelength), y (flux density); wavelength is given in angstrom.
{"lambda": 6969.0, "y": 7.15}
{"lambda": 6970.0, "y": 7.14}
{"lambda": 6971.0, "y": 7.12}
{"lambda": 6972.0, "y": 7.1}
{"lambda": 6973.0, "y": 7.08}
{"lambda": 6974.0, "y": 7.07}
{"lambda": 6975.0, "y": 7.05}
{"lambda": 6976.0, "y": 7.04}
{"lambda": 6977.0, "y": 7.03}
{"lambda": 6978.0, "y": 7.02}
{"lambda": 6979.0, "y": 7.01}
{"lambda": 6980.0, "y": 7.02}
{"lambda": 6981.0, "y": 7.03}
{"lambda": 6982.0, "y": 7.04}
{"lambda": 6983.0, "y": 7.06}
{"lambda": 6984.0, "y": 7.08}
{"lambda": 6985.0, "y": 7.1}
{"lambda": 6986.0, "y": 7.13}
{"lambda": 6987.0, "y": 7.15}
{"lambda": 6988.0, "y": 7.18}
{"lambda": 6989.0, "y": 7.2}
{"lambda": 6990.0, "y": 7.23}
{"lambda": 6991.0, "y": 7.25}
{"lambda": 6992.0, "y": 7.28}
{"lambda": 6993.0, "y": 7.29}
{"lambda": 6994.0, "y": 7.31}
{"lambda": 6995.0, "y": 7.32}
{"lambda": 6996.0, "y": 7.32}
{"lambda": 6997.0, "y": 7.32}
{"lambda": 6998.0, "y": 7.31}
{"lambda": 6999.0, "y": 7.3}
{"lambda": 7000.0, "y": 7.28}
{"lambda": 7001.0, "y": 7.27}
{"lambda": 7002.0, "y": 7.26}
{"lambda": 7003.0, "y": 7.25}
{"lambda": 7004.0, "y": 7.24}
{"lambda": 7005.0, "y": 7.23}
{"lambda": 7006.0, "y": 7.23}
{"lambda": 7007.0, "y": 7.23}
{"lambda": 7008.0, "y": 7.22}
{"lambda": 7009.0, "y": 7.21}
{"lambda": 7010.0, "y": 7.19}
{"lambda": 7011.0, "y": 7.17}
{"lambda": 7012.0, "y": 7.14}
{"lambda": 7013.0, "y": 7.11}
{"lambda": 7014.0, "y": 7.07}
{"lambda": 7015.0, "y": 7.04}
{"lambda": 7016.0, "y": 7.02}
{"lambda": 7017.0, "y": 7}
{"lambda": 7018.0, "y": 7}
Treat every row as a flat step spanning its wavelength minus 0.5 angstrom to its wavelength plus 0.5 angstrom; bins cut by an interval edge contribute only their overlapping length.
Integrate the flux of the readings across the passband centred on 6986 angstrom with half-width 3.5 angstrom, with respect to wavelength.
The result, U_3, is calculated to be 49.9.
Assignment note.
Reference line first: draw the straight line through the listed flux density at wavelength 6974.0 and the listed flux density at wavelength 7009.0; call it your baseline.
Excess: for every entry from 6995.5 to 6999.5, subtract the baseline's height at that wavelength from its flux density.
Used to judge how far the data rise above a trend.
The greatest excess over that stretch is 0.16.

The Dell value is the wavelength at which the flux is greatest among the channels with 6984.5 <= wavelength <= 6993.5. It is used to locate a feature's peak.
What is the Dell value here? 6993.0 angstrom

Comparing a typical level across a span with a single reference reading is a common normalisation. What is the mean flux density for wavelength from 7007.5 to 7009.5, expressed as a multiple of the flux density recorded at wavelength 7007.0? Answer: 1.00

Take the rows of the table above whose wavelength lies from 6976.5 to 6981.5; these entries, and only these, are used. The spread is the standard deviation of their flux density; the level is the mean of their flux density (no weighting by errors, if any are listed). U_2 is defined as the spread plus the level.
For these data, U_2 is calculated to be 7.03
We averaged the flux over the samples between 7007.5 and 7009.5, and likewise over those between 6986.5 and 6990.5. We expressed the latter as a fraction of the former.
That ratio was 1.00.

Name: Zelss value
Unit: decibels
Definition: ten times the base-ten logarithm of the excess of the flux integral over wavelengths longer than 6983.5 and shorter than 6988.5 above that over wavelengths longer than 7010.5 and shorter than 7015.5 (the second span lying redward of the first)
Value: -10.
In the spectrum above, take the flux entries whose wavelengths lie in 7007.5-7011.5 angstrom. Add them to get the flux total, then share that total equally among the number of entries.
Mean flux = 7.20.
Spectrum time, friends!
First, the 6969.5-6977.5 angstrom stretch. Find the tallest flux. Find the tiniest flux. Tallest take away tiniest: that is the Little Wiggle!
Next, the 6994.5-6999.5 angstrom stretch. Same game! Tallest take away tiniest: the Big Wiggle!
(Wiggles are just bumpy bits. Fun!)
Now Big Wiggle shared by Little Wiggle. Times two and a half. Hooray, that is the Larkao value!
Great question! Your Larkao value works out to 0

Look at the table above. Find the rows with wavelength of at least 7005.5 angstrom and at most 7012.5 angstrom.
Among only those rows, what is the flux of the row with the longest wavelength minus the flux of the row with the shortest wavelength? -0.09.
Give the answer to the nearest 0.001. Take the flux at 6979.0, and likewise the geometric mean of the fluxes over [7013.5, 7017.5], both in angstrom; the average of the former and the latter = 7.021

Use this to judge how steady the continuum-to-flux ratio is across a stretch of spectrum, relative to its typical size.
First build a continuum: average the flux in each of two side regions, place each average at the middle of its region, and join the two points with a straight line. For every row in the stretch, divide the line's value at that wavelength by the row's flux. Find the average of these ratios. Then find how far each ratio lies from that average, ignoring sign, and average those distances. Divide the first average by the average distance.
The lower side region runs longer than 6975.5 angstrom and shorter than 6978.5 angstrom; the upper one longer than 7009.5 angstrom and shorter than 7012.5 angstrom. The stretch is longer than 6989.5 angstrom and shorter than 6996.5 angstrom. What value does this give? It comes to 352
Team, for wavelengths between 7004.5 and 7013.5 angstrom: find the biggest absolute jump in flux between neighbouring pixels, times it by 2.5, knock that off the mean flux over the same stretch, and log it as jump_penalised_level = 7.12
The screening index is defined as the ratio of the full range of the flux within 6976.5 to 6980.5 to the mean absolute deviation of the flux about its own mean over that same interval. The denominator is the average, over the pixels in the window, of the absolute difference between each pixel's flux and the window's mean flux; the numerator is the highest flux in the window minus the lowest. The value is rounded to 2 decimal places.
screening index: 4.00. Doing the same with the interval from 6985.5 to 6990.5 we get 3.29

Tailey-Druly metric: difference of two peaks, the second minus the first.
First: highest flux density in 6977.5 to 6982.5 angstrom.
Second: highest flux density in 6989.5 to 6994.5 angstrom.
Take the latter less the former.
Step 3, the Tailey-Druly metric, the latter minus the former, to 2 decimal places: 0.27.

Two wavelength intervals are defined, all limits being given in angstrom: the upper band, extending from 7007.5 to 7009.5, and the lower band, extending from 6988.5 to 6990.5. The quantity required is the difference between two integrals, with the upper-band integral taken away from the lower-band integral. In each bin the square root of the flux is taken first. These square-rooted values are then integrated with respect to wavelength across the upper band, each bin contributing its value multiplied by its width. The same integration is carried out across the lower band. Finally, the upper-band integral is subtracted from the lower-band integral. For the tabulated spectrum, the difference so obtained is 0.00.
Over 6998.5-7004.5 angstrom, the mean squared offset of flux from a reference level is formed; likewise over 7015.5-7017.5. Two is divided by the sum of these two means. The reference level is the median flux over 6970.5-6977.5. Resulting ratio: 47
